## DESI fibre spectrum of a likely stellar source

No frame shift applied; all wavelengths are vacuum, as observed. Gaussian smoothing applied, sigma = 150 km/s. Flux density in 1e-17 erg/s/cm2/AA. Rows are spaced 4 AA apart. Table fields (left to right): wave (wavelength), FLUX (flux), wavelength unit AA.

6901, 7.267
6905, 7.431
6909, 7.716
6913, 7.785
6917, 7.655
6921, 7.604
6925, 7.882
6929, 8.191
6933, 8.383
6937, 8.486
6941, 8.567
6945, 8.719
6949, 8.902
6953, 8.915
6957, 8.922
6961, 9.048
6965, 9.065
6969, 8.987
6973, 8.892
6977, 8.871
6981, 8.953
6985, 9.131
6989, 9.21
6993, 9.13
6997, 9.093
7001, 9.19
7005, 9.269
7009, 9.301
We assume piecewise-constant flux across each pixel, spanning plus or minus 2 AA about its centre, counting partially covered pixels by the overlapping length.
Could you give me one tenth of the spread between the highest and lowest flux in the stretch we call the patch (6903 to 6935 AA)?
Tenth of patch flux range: 0.10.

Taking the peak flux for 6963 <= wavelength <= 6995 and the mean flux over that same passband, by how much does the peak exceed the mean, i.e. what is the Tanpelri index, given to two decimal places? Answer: 0.18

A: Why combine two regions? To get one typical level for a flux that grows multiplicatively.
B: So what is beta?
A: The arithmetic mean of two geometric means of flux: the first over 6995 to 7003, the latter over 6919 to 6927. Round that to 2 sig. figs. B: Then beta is 8.4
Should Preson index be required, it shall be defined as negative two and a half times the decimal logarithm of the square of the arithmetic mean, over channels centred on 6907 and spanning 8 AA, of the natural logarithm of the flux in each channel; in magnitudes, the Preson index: -1.532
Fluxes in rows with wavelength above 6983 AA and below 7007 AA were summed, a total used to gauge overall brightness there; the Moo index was 55.0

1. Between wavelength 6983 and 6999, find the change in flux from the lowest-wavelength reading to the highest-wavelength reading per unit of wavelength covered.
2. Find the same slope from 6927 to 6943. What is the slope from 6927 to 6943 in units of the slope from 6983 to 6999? -10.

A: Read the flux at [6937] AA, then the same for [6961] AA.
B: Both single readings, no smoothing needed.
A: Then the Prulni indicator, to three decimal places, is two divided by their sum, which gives 0.114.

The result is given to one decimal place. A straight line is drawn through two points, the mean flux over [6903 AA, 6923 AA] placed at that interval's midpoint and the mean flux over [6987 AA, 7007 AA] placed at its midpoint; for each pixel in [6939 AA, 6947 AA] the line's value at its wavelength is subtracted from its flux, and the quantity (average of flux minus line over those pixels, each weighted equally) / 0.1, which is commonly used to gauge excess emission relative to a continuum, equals 4.5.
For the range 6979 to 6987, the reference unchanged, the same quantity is 1.2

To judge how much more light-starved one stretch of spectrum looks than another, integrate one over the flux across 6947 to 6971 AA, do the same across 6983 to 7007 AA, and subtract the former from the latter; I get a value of -0.1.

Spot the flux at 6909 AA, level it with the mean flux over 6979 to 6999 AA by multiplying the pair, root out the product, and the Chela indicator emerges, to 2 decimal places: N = 8.38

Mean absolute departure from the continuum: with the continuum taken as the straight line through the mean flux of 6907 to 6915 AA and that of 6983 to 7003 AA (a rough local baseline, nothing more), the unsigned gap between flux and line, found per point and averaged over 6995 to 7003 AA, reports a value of 0.11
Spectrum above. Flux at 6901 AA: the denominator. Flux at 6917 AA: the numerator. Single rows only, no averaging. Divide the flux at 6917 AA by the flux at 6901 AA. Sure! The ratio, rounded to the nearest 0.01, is 1.05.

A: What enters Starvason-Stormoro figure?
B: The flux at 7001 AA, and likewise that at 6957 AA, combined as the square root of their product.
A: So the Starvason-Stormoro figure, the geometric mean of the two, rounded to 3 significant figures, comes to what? 9.06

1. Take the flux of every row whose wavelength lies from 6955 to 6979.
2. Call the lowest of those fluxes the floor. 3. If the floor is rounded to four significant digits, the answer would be 8.871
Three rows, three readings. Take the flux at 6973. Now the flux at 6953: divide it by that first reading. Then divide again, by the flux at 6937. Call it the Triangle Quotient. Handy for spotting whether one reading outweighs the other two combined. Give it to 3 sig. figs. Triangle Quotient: 0.118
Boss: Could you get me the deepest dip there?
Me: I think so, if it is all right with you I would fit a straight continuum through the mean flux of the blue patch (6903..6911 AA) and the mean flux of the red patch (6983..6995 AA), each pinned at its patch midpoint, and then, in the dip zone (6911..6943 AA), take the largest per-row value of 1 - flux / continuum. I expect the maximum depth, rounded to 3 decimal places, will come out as 0.031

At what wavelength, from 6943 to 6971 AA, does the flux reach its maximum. 6965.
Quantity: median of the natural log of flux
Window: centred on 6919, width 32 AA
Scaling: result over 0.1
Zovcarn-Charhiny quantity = 20.5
